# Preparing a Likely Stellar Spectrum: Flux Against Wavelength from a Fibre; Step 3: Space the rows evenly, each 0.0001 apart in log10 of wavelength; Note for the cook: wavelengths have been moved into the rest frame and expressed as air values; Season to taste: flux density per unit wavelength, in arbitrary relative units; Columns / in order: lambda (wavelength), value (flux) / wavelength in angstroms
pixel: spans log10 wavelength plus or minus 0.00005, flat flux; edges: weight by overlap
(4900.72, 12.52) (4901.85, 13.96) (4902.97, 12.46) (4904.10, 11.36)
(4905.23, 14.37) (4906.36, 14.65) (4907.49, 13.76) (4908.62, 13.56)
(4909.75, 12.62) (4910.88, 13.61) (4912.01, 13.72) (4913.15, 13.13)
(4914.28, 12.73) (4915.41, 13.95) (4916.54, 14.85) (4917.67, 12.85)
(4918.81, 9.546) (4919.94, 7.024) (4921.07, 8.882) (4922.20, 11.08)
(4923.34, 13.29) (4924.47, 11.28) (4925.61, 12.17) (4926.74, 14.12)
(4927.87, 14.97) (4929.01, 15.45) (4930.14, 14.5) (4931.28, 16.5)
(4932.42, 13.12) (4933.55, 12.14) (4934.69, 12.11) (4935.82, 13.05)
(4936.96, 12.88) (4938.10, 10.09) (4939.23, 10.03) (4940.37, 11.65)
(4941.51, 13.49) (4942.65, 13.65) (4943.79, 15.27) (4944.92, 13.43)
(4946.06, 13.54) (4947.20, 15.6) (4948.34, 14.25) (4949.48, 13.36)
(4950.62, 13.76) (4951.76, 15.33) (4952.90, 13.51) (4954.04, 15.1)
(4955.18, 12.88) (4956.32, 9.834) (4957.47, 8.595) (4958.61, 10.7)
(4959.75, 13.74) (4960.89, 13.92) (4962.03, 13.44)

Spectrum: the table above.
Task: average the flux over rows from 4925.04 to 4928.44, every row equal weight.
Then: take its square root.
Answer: 3.71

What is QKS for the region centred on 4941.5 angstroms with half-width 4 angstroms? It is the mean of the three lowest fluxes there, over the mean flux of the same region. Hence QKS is 0.846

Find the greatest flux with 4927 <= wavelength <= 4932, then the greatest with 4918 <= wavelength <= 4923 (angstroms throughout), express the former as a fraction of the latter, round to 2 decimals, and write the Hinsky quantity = 1.49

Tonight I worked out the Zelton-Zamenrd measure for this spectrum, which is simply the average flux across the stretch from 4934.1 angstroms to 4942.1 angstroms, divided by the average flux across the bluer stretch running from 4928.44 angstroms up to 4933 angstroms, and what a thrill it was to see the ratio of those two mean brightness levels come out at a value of 0.80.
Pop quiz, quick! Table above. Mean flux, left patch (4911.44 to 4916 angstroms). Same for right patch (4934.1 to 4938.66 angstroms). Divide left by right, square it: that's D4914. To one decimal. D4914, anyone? 1.2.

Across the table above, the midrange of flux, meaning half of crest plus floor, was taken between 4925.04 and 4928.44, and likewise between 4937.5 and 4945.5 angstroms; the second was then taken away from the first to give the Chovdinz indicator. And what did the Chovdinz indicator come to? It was 0.9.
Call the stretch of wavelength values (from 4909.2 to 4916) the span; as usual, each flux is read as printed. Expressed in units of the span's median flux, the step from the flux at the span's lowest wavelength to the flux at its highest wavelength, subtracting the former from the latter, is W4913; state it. 0.10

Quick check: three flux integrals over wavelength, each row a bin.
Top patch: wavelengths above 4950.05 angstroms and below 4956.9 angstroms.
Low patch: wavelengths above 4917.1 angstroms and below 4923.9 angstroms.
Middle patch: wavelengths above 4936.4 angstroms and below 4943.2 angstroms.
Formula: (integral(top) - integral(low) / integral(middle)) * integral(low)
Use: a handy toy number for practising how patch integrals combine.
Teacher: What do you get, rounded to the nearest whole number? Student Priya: 6451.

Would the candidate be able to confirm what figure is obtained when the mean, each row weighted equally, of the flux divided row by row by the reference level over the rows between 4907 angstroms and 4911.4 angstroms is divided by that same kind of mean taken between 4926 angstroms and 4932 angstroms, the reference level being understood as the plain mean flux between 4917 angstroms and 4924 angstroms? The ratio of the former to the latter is 0.89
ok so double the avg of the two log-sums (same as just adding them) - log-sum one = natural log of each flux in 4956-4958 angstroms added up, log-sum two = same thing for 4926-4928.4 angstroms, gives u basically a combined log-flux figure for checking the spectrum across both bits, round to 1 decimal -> 9.8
